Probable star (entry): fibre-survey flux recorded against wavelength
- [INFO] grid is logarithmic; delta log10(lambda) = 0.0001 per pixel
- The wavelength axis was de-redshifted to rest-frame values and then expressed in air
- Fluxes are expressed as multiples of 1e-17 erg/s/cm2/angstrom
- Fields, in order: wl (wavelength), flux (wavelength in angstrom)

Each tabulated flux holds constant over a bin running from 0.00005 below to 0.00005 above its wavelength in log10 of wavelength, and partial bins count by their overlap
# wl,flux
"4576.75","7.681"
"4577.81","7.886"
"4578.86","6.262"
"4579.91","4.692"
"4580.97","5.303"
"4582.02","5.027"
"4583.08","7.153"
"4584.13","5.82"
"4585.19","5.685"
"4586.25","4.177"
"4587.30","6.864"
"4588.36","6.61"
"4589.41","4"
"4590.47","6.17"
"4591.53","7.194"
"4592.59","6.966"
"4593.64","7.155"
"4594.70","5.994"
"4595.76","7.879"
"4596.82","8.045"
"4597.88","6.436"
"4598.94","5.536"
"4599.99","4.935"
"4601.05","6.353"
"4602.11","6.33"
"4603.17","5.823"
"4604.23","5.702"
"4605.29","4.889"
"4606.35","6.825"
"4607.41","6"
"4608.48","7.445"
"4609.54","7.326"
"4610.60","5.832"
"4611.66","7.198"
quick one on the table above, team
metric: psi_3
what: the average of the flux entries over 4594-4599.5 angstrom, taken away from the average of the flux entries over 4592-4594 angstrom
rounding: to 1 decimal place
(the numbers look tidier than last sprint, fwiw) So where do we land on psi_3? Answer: 0.3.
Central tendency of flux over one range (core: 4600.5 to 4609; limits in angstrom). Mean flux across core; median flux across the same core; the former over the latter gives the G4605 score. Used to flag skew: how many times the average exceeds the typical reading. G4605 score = 1.00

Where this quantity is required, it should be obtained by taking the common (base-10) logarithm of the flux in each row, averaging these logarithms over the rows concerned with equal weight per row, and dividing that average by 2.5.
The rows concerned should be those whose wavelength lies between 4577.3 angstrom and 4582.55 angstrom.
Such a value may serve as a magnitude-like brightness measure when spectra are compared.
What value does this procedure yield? 0.303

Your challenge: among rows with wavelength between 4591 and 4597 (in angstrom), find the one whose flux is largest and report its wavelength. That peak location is 4596.82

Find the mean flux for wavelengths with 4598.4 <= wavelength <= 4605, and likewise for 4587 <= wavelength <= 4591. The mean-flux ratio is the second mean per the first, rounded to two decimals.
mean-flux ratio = 1.02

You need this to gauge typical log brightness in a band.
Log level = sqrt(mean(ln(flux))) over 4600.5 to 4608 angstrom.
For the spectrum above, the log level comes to 1.34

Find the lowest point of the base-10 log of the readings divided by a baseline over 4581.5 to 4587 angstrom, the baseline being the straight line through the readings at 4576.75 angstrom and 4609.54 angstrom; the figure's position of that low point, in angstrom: 4586.25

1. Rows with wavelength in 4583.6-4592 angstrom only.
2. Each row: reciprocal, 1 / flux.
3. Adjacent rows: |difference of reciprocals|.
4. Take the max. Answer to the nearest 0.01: 0.10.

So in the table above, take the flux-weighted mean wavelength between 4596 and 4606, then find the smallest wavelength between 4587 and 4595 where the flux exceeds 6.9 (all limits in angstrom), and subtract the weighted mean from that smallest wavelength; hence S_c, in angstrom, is -9.3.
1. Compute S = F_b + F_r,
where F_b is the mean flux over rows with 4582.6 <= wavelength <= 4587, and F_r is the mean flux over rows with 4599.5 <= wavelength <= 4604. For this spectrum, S 11.6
